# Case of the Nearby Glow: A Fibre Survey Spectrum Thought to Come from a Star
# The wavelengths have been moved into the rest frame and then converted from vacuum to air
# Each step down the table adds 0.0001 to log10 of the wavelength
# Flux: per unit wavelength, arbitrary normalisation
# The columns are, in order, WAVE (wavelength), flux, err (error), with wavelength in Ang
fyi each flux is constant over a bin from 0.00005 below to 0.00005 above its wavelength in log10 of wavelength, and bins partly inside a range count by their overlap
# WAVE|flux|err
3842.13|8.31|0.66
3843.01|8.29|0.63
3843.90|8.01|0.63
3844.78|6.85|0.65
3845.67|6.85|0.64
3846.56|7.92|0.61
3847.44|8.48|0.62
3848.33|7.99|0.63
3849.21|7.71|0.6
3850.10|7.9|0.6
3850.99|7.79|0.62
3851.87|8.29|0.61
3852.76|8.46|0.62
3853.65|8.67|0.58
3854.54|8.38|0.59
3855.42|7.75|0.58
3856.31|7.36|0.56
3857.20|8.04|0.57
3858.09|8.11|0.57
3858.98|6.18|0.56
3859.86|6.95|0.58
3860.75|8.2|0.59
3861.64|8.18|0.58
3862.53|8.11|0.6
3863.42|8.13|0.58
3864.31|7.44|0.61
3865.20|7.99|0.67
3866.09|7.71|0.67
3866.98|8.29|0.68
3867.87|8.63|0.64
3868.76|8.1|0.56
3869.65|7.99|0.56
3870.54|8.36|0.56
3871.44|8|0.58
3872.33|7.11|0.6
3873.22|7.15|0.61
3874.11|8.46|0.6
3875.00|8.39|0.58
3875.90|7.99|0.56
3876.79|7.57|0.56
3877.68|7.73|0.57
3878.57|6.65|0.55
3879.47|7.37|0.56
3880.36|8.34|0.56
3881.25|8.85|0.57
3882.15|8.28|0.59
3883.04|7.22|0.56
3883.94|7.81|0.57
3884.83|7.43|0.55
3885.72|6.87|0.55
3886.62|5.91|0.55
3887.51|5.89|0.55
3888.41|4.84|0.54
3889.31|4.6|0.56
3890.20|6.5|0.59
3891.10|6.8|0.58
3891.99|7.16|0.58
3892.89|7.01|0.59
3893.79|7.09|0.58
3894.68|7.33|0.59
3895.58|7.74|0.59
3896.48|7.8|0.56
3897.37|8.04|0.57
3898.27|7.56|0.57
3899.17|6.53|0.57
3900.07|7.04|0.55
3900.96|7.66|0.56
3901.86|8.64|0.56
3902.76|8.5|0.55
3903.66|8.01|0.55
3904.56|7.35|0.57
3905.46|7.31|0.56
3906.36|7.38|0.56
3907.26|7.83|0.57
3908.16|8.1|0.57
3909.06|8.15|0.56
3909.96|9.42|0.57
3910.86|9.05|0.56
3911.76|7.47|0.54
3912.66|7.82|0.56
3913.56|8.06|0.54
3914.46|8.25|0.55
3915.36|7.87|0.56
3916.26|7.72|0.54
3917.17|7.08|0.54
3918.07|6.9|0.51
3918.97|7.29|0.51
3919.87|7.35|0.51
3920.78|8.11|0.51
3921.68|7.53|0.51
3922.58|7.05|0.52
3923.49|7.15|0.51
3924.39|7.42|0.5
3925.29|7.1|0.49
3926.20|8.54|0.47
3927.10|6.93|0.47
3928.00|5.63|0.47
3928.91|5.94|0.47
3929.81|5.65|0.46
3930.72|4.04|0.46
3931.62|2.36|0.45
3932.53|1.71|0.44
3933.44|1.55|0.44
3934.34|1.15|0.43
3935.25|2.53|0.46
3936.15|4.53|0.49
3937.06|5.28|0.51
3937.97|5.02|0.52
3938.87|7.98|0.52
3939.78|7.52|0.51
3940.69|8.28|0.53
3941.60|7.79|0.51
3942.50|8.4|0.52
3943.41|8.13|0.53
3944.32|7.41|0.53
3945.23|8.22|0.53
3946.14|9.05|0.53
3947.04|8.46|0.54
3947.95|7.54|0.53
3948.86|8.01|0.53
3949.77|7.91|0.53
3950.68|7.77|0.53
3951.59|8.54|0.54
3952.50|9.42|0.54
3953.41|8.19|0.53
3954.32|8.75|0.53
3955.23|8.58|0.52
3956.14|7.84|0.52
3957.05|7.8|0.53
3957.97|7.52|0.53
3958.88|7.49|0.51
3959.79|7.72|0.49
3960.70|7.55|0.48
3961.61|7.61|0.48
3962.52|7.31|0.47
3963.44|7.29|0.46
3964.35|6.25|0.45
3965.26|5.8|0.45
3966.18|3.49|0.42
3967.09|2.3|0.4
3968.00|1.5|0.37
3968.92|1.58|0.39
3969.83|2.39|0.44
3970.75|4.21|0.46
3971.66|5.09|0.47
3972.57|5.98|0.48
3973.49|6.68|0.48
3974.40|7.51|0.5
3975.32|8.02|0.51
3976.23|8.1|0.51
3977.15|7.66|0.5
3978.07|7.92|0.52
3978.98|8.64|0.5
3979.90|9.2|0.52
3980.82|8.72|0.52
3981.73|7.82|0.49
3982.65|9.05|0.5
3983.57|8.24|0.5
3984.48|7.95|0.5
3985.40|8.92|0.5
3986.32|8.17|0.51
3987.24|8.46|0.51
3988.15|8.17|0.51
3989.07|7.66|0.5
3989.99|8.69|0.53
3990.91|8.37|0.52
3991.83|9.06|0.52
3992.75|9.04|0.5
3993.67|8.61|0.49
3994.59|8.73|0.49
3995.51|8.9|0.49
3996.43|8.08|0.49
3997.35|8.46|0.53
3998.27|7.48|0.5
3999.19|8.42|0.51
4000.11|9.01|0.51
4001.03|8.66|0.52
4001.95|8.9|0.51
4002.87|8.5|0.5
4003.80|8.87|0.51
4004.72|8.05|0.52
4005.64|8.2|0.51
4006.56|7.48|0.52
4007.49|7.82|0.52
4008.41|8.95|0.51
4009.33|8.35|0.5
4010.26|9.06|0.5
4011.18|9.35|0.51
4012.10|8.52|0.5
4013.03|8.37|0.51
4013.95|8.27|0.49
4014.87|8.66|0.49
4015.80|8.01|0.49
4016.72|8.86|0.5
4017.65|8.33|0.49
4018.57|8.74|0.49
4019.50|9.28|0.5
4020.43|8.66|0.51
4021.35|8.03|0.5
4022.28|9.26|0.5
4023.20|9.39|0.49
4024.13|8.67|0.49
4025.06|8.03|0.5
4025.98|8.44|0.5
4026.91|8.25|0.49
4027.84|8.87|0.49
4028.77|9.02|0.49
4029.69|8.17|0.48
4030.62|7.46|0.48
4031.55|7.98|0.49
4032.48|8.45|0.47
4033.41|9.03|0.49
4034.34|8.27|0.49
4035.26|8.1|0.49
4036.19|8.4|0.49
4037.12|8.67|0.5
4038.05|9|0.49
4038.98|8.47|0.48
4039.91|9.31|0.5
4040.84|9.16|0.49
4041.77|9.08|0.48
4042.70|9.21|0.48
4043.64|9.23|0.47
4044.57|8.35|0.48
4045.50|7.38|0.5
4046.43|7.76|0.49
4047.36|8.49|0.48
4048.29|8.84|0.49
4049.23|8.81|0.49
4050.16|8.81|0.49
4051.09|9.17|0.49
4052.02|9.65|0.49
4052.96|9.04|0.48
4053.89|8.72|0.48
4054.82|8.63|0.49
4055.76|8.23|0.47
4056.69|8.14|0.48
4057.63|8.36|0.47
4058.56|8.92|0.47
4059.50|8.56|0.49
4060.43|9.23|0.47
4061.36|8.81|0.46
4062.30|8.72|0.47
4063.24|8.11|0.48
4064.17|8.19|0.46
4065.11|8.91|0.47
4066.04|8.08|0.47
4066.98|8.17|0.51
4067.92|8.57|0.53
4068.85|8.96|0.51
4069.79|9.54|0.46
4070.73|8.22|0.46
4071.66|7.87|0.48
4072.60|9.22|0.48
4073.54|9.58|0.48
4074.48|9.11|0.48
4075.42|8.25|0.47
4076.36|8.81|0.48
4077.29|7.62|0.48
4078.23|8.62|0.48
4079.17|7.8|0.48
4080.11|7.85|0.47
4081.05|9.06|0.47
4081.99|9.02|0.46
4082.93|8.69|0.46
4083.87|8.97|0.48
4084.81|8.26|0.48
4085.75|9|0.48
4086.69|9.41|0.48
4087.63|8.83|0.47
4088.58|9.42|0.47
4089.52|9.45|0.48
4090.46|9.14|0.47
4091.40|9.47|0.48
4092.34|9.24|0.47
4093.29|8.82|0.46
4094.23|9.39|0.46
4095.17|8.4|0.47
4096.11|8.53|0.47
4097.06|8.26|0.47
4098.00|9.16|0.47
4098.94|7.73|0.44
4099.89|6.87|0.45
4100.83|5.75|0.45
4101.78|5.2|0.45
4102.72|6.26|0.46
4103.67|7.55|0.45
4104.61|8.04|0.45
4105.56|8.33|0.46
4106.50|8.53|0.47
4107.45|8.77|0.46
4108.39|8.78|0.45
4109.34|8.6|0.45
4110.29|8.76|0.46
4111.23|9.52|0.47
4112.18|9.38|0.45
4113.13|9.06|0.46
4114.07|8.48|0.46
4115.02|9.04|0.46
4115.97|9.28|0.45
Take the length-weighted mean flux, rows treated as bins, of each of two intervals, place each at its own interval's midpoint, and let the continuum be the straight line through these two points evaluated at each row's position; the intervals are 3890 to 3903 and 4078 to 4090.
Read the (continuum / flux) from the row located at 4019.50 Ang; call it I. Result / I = 0.90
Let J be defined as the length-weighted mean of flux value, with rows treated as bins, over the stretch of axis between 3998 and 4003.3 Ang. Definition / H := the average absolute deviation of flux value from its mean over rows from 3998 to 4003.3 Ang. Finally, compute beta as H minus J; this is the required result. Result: -8.2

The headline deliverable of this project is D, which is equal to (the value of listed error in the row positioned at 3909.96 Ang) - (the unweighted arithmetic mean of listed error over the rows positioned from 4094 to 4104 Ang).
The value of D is 0.11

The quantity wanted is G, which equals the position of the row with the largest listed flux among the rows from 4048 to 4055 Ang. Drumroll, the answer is 4052.02 Ang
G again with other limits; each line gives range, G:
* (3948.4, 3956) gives 3952.50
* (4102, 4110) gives 4108.39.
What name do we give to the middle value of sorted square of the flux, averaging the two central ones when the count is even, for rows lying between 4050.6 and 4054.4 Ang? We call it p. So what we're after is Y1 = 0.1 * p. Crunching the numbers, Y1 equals 8.3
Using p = 83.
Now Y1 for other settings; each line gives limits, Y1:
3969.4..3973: 2.2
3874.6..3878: 6.2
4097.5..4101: 5.3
